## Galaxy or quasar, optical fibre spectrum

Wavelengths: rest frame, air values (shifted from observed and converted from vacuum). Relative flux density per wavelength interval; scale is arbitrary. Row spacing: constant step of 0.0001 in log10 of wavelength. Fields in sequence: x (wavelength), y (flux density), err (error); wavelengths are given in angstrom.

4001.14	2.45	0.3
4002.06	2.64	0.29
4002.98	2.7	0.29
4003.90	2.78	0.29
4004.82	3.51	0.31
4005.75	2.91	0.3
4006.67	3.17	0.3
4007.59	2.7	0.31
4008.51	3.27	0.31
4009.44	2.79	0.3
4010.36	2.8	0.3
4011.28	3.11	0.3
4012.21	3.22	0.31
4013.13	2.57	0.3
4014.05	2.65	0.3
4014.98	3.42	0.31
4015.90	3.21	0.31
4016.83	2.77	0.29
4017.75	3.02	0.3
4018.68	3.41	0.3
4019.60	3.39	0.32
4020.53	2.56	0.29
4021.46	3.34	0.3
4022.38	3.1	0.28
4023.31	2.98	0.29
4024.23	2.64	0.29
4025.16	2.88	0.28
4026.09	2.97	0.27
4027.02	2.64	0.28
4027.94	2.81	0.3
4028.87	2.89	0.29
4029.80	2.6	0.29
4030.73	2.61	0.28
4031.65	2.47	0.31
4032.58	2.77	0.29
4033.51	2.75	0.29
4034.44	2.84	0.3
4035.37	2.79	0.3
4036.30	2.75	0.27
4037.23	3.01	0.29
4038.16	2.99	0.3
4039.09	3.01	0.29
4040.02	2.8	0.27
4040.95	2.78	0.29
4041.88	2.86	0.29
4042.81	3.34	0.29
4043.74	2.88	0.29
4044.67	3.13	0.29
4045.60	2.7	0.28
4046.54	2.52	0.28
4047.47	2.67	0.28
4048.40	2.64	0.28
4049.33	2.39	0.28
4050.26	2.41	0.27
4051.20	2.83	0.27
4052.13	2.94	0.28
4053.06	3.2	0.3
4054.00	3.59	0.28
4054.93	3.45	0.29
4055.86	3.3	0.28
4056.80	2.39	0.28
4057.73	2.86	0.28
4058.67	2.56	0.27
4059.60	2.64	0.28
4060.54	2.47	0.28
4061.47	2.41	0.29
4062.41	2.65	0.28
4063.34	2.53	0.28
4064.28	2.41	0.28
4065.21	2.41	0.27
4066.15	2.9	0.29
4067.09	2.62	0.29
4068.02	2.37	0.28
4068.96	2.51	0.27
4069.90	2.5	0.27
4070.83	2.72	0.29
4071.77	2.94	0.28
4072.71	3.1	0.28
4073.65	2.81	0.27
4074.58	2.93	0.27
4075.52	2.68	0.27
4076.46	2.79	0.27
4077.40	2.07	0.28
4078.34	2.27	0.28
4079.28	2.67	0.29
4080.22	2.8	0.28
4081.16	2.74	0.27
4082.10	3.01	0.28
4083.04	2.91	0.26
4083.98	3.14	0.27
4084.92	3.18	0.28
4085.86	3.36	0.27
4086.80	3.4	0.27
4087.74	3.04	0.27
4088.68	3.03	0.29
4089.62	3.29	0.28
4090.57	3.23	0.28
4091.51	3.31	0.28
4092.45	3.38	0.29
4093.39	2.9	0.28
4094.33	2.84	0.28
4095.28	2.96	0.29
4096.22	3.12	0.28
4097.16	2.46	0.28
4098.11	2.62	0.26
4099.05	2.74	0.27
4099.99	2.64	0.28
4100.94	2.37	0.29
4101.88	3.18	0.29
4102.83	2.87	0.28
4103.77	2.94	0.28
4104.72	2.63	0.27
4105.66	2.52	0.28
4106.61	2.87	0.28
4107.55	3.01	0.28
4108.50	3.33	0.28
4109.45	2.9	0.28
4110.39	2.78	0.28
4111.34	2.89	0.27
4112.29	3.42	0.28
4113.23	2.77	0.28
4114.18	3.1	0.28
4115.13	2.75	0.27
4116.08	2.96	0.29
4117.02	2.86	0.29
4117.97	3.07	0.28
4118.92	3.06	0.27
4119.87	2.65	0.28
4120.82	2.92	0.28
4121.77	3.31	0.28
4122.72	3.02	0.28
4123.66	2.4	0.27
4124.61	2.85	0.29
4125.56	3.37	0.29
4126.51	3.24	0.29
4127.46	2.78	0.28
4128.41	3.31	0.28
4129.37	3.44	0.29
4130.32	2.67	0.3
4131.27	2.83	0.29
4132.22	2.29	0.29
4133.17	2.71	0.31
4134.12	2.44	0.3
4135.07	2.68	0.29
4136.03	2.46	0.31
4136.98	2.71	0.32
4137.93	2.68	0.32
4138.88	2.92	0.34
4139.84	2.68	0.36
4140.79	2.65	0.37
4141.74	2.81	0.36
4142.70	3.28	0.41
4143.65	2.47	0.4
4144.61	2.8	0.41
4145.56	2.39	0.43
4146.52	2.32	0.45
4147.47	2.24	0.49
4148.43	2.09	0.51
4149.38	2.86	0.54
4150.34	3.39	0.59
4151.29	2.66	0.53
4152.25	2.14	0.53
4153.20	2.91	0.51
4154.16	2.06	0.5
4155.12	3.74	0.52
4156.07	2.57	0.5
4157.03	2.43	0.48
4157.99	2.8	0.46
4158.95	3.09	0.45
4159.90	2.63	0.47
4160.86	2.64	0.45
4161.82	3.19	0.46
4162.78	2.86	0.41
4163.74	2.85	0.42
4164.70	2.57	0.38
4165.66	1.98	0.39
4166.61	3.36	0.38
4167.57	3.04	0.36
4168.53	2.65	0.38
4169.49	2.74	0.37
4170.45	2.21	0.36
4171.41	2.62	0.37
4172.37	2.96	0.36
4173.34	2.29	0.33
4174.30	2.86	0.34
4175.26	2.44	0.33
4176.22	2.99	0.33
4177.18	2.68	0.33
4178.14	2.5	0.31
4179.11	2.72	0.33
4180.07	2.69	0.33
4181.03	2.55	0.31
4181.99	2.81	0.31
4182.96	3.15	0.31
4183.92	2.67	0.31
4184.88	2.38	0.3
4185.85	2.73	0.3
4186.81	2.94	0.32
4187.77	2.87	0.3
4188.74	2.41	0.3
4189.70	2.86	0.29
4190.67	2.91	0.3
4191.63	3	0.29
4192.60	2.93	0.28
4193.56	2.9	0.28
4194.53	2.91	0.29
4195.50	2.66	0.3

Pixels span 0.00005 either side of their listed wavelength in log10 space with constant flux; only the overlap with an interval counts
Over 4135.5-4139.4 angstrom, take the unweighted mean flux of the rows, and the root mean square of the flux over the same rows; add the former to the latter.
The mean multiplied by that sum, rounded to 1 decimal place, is 14.5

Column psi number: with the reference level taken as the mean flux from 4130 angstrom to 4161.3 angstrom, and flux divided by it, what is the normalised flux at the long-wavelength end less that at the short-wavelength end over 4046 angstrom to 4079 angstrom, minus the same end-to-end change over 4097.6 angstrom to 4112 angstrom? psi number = -0.19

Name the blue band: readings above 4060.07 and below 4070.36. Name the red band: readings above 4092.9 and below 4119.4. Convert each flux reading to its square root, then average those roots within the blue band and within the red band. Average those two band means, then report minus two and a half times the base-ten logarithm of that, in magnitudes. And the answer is -0.538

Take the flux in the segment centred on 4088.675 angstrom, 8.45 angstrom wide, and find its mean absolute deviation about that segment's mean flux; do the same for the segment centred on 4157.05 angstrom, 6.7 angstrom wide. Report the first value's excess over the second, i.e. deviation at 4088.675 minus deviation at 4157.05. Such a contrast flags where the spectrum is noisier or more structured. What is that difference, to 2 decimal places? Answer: -0.27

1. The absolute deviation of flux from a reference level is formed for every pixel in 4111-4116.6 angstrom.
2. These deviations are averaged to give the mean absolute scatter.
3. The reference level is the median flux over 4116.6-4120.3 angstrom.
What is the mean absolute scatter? 0.18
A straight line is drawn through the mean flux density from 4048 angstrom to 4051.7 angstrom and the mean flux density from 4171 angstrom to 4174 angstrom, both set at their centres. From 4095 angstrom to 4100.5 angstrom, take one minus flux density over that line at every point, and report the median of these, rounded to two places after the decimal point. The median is -0.04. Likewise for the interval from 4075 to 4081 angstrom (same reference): -0.04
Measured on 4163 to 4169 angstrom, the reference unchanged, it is -0.05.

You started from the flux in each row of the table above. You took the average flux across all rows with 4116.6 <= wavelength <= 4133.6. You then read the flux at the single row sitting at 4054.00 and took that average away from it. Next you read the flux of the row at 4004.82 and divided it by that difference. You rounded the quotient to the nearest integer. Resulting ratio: 5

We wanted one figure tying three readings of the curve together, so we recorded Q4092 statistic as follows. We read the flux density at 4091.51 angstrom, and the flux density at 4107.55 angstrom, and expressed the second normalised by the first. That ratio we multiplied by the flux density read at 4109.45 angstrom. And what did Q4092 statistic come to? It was 2.64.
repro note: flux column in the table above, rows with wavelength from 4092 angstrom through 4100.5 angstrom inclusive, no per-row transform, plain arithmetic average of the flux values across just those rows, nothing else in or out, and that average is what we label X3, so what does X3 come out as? 2.85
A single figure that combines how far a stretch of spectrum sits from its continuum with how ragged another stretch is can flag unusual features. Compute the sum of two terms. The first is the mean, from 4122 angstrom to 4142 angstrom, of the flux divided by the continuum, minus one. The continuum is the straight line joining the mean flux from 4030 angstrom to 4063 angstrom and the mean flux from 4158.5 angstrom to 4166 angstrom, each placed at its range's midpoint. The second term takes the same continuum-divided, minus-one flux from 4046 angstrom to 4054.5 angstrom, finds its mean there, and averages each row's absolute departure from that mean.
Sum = 0.13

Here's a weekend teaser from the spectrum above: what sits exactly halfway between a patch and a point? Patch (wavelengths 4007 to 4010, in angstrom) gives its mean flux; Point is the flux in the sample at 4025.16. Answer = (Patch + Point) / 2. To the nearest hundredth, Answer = 2.90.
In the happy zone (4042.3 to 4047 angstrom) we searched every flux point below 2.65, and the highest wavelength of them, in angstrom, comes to 4046.54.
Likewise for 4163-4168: 4165.66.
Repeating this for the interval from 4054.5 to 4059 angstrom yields 4058.67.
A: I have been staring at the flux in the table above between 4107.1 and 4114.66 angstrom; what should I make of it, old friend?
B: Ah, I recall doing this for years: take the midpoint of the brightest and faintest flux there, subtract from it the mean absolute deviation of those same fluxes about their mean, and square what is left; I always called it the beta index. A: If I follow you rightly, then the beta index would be 8.4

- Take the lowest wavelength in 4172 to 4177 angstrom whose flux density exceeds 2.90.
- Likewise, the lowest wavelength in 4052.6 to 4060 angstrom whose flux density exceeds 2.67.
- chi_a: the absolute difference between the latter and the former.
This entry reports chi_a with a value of 119.3 angstrom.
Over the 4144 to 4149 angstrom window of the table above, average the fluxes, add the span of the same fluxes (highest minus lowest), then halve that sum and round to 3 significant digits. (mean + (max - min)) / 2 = 1.54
